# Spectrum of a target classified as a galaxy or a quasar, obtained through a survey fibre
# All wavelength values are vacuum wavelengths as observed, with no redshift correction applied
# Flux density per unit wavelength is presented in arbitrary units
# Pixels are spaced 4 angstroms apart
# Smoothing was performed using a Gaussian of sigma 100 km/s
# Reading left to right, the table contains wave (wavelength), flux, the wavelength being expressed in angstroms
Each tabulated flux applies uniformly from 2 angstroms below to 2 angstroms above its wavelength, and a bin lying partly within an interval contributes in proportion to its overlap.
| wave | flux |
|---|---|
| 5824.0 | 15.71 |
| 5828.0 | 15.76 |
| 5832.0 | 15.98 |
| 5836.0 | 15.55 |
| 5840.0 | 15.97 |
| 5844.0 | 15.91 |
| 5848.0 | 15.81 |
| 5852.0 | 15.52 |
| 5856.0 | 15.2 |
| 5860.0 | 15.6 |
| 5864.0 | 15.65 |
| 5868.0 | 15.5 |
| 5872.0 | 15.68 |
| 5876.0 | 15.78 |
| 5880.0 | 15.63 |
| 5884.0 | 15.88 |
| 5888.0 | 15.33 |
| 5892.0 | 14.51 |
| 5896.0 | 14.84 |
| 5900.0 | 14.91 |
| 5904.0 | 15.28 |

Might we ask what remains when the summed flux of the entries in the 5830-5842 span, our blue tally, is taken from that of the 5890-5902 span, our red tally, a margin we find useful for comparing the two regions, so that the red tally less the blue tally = -3.2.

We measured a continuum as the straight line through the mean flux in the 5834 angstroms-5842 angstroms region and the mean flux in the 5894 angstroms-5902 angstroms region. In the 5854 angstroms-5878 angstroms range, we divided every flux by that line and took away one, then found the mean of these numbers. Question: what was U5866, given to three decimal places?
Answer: 0.015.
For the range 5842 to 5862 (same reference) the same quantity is 0.003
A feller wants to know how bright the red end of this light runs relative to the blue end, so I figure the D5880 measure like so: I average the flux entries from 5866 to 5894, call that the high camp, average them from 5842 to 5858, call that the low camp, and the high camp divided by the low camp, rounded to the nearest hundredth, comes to 0.99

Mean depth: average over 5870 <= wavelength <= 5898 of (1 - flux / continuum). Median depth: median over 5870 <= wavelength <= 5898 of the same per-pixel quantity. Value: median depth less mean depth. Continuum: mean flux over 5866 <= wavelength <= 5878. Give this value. -0.016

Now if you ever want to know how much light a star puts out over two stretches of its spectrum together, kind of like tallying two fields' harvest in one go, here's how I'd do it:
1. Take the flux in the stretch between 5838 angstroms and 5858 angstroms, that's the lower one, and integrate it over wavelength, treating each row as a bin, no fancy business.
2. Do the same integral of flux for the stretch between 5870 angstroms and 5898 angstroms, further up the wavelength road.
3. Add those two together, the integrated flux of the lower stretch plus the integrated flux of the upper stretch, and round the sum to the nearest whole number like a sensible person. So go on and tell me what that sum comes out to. 744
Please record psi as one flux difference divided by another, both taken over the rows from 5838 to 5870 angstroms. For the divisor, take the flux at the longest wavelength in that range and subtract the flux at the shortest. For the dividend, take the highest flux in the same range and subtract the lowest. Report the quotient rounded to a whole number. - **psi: -2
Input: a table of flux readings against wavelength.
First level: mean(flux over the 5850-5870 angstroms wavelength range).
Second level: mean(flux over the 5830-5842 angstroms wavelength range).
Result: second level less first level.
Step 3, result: 0.3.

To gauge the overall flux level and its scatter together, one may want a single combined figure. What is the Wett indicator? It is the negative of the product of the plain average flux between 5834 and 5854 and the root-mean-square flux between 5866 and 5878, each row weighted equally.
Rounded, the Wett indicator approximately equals -247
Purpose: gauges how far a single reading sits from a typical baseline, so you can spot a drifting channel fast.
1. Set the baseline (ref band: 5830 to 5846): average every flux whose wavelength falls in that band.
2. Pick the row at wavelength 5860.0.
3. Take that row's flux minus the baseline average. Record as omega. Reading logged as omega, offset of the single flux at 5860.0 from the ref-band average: -0.25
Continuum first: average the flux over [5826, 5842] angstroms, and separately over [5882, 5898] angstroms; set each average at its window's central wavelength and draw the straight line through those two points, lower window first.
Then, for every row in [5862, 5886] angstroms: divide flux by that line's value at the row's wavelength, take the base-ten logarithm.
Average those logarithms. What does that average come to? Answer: 0.010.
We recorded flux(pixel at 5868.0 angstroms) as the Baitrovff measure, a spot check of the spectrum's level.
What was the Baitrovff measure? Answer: 15.5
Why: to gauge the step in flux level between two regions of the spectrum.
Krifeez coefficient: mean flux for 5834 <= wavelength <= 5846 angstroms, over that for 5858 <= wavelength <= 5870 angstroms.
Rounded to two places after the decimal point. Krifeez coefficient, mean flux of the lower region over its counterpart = 1.01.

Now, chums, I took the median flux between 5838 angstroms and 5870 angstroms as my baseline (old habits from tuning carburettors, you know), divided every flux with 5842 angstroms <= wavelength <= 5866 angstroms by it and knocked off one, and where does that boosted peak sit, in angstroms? 5844.0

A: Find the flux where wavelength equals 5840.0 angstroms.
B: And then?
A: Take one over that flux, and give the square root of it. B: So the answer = 0.250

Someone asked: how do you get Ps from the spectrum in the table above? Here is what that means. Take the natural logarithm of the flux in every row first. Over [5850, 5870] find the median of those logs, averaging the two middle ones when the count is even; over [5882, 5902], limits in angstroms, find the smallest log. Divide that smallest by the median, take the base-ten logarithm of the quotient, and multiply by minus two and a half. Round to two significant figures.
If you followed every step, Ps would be 0.027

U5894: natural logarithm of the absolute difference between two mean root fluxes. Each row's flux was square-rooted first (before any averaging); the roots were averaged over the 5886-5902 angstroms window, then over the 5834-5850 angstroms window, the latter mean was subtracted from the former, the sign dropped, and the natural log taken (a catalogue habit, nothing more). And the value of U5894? -2.1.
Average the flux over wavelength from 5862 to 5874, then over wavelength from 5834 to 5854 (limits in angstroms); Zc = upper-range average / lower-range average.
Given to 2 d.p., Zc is 0.99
